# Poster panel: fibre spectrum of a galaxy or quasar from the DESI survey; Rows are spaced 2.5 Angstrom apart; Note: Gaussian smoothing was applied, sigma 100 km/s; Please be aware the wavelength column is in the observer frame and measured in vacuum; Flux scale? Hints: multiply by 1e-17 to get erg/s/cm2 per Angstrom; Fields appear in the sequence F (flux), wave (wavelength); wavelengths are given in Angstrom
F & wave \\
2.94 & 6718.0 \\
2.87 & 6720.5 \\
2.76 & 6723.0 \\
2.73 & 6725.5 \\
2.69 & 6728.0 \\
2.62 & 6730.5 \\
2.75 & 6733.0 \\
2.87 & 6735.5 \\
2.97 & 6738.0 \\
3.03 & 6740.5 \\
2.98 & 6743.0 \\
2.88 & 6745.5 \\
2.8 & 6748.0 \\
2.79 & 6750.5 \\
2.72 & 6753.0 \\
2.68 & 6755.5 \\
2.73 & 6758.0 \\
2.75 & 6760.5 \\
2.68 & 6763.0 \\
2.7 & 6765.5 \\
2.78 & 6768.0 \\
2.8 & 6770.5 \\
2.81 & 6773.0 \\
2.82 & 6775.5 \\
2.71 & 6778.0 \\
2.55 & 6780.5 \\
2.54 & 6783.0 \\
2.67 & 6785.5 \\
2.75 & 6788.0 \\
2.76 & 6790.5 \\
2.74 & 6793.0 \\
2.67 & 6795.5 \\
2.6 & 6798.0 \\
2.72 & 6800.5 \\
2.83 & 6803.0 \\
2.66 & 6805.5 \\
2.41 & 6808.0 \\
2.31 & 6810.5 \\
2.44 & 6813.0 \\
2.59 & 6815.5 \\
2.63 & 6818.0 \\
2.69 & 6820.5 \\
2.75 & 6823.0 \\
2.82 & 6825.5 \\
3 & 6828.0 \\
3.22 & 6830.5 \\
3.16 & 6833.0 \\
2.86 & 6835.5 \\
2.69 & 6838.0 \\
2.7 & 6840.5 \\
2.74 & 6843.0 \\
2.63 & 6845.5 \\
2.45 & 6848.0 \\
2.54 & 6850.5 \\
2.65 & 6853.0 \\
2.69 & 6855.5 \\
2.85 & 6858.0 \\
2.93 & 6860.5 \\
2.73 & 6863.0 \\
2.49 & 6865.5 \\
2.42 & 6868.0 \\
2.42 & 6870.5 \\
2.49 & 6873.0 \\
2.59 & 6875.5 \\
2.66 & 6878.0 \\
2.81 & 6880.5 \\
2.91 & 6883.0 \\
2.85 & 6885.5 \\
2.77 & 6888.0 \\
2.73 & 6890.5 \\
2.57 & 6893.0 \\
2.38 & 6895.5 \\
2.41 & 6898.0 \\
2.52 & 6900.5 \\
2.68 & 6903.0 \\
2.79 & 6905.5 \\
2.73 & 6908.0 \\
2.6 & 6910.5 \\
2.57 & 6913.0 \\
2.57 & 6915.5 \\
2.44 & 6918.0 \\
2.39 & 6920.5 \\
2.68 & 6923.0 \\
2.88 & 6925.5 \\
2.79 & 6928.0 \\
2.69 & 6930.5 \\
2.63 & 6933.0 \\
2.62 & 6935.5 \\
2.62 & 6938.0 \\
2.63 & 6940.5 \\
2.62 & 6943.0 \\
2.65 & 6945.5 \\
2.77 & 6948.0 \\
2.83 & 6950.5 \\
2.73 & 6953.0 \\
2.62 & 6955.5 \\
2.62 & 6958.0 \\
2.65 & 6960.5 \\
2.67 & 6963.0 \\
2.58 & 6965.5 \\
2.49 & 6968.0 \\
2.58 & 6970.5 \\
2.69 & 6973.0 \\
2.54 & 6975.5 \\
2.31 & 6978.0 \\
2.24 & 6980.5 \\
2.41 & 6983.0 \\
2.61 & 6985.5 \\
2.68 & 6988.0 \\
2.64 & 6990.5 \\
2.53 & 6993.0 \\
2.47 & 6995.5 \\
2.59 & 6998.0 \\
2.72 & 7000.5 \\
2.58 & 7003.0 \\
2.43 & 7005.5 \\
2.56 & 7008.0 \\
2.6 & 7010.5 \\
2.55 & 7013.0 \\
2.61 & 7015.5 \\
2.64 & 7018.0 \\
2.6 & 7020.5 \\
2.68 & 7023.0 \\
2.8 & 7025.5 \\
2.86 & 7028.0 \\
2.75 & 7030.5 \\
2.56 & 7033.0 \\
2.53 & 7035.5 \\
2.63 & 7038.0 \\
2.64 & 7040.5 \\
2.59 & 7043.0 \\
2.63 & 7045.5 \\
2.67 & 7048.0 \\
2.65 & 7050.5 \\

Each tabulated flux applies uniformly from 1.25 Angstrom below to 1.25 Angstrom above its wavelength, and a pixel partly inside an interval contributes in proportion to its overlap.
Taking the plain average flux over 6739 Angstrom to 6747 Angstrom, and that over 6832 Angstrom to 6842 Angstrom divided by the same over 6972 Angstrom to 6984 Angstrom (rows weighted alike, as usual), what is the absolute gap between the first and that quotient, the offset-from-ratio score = 1.79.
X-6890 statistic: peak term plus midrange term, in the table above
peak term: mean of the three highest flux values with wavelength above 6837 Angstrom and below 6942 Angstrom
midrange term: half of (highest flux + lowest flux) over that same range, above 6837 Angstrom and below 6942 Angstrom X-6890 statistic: 5.6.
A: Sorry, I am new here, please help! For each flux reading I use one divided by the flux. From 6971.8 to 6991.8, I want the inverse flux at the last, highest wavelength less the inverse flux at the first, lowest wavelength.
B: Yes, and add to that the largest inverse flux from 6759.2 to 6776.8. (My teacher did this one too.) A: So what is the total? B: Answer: 0.38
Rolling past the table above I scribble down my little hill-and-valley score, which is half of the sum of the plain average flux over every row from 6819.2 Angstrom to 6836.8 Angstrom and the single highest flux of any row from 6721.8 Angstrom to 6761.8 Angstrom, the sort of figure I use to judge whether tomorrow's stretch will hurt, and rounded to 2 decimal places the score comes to 2.98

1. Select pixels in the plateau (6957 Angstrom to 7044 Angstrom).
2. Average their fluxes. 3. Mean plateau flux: 2.59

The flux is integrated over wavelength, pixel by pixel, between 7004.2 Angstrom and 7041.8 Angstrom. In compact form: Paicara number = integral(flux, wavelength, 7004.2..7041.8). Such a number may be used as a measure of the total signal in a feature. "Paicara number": 99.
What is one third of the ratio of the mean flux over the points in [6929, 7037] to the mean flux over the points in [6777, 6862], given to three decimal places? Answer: 0.322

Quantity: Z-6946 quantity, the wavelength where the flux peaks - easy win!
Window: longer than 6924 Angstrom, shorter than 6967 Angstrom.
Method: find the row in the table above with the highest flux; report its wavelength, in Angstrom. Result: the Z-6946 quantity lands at 6925.5 Angstrom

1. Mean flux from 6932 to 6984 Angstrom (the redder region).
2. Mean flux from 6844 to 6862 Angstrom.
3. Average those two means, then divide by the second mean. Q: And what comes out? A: 0.98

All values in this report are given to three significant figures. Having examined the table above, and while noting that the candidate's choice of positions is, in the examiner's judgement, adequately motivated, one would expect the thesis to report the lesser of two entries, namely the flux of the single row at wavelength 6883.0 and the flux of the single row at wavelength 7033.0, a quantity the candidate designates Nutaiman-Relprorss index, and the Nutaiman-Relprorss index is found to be 2.56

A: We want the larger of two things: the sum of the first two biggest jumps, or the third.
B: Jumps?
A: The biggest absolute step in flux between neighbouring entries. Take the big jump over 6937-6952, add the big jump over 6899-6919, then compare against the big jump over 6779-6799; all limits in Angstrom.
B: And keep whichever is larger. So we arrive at 0.28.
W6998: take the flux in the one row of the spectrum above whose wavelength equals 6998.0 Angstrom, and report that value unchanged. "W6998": 2.59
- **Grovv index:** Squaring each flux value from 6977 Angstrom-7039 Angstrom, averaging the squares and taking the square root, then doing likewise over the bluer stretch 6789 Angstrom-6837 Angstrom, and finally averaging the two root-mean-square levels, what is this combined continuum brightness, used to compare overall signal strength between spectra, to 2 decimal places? 2.66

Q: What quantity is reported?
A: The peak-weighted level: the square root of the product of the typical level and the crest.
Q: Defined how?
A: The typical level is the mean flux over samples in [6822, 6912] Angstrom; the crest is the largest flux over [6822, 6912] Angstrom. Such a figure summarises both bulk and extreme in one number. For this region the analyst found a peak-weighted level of 2.95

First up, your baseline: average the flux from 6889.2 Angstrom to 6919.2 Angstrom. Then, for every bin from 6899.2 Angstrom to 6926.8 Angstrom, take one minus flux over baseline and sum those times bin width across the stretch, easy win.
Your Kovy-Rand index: -0.4 Angstrom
